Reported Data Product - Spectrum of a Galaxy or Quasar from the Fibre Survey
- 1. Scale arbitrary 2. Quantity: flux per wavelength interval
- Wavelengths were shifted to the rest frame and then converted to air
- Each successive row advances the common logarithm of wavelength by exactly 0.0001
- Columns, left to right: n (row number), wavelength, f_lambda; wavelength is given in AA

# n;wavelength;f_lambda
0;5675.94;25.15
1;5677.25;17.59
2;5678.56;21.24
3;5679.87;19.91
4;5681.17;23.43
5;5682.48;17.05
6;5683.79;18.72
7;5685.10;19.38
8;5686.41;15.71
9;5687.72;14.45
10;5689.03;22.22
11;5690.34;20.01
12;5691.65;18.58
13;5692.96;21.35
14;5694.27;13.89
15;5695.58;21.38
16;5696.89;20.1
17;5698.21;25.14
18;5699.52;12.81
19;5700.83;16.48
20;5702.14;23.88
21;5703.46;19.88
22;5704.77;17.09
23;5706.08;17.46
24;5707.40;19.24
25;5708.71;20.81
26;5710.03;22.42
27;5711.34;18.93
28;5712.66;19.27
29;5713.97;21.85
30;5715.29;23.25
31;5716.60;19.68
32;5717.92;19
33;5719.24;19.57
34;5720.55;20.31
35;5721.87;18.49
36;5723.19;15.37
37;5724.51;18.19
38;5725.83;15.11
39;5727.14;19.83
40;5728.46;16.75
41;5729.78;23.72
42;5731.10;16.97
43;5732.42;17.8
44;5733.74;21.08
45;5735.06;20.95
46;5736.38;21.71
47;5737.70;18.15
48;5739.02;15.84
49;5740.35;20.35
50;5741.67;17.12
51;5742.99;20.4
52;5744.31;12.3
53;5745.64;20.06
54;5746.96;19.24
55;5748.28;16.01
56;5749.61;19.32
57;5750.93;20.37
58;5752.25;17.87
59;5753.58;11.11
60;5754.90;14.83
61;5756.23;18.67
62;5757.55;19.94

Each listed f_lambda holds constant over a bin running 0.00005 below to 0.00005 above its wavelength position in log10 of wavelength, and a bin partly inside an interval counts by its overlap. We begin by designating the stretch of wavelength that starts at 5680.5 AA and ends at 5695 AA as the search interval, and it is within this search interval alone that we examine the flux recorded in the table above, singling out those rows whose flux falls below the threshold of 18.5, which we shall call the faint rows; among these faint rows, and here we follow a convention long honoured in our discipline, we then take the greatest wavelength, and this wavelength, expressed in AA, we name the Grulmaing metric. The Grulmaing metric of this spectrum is 5694.27 AA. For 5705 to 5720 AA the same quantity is 5706.08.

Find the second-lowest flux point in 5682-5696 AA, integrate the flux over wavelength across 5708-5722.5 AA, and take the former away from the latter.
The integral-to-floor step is 280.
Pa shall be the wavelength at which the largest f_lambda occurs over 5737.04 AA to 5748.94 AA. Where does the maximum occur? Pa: 5742.99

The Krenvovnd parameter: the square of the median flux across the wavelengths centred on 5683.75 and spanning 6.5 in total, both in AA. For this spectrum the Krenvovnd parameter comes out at 350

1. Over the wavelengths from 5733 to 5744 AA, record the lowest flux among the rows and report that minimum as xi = 15.84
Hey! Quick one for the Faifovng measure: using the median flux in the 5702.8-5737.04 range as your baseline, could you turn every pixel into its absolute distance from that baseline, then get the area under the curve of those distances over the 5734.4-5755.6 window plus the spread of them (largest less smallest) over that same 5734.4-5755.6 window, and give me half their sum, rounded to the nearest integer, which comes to 30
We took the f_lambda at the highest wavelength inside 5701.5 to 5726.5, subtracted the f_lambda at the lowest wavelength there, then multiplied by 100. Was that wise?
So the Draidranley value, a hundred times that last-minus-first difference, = -877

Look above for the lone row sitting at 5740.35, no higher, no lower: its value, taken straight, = 20.35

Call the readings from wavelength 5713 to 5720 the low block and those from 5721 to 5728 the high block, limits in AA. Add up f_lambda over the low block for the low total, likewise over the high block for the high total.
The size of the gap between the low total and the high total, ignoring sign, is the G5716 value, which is 16.4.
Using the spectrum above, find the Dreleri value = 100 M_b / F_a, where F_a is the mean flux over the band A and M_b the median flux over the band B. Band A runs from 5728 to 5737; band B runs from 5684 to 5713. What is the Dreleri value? 97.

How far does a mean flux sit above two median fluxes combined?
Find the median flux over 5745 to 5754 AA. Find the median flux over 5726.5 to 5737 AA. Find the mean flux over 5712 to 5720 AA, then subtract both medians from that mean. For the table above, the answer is -19.2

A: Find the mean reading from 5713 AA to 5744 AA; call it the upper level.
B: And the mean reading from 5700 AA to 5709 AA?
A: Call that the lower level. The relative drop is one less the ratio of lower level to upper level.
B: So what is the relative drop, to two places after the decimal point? 0.00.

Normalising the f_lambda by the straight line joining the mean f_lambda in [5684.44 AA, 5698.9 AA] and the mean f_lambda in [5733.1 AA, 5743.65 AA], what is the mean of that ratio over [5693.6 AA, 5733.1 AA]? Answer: 0.99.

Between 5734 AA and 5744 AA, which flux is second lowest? 17.12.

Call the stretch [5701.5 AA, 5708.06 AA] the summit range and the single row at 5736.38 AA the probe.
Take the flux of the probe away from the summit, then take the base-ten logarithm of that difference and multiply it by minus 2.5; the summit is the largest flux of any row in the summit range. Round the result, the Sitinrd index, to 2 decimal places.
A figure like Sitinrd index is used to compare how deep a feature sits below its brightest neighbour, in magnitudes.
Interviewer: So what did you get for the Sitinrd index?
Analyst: -0.84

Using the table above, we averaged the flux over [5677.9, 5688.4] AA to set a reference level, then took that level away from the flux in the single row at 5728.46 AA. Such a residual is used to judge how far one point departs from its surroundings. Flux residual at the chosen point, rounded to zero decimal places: -2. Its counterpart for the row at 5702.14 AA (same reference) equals 5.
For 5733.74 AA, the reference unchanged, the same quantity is 2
